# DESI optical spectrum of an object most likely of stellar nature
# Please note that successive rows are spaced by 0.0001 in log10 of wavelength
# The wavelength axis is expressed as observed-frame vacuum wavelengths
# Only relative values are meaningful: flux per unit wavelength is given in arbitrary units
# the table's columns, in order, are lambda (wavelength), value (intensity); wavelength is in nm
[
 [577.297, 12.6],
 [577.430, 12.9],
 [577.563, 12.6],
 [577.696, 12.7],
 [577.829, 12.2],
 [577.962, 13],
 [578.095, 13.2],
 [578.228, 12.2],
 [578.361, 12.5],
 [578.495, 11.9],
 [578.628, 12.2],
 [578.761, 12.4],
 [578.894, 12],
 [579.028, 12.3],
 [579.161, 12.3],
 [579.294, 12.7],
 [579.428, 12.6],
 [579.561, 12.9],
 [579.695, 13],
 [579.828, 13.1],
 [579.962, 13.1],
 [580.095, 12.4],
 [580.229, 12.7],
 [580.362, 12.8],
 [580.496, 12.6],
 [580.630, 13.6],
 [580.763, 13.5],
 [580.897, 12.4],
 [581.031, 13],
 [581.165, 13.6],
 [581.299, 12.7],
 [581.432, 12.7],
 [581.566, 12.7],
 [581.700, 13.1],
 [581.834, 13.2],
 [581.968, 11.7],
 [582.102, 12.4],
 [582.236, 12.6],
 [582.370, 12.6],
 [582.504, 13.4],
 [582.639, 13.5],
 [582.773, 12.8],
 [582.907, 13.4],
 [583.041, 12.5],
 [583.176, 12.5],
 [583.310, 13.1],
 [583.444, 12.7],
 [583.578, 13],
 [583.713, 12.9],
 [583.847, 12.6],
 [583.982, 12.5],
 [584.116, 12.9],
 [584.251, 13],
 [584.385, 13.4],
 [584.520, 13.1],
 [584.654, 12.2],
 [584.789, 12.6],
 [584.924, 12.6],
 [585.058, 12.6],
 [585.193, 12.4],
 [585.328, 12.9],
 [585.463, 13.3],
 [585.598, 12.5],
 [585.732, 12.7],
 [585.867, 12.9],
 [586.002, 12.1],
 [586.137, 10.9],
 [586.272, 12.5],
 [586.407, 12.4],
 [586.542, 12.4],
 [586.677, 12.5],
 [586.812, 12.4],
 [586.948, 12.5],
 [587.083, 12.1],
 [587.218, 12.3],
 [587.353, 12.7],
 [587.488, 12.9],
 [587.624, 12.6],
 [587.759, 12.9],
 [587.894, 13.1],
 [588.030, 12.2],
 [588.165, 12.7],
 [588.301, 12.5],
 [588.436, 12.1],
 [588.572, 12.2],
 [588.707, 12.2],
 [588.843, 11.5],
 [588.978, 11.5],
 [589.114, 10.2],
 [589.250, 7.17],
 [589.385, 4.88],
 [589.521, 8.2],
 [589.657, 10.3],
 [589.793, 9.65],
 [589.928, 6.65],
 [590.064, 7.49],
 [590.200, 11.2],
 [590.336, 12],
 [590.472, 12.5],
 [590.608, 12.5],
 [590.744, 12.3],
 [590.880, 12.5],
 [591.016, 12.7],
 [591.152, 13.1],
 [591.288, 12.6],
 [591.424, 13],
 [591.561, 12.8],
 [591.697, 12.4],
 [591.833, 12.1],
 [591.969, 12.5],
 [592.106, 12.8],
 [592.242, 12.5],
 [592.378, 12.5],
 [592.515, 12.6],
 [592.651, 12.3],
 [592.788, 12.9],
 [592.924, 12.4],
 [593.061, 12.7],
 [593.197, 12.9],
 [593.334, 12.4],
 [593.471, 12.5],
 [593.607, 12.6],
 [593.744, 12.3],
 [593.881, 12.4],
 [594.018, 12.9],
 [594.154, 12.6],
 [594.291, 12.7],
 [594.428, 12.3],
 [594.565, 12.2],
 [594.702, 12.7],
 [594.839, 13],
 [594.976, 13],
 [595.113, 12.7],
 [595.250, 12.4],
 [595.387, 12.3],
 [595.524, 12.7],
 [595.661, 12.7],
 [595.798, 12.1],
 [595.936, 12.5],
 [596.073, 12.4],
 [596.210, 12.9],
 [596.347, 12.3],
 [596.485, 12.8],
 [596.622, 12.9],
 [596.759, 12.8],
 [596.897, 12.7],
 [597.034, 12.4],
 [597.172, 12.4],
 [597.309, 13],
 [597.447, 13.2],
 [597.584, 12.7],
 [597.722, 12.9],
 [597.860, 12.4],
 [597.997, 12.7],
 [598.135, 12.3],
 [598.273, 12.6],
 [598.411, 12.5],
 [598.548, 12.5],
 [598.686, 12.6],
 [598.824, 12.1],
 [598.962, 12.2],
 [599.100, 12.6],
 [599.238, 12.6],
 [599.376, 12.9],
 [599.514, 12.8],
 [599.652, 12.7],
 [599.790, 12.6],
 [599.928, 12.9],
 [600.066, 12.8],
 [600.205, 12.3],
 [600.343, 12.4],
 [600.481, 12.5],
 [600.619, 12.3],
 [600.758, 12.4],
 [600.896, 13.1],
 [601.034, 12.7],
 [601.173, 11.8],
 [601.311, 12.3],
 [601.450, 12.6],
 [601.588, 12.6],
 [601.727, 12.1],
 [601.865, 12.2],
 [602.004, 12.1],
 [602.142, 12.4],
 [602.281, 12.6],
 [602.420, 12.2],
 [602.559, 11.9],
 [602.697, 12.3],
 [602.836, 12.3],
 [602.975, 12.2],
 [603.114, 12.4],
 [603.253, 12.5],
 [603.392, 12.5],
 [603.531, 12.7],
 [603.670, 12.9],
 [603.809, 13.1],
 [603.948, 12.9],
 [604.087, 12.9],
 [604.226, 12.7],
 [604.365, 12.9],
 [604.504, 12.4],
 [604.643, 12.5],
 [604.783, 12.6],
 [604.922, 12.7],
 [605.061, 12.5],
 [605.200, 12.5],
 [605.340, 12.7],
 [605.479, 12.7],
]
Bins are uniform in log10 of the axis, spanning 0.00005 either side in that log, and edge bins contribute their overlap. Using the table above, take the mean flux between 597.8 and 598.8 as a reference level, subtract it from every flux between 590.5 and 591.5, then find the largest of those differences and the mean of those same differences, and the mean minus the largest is -0.43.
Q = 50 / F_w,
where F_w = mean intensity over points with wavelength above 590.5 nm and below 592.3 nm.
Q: 3.97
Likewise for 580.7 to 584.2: 3.89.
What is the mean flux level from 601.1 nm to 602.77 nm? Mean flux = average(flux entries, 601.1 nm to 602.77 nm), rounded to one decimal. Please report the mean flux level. 12.3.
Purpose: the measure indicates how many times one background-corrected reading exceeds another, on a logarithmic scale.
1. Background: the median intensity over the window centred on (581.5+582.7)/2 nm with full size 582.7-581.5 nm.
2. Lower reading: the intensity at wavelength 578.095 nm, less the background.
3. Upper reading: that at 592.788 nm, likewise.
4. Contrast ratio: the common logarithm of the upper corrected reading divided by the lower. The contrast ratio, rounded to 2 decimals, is -0.40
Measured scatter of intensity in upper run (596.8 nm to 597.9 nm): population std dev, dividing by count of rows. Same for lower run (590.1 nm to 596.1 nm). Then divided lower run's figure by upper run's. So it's 1.1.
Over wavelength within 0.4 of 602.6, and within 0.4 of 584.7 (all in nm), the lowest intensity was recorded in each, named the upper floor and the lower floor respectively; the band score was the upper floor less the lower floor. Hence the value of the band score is -0.3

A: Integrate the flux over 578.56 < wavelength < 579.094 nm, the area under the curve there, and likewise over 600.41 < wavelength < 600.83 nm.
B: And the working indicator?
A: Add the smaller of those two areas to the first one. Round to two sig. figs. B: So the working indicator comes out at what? 12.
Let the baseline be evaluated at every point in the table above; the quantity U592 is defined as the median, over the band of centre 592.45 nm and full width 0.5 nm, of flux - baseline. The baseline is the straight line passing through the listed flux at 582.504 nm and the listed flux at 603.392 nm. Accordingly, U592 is -0.48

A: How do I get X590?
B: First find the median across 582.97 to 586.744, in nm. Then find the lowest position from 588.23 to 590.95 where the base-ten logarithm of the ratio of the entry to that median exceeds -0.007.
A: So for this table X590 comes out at 588.301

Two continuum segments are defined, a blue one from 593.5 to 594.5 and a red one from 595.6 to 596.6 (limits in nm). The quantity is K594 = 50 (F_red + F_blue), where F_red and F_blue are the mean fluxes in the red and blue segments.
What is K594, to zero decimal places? 1254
